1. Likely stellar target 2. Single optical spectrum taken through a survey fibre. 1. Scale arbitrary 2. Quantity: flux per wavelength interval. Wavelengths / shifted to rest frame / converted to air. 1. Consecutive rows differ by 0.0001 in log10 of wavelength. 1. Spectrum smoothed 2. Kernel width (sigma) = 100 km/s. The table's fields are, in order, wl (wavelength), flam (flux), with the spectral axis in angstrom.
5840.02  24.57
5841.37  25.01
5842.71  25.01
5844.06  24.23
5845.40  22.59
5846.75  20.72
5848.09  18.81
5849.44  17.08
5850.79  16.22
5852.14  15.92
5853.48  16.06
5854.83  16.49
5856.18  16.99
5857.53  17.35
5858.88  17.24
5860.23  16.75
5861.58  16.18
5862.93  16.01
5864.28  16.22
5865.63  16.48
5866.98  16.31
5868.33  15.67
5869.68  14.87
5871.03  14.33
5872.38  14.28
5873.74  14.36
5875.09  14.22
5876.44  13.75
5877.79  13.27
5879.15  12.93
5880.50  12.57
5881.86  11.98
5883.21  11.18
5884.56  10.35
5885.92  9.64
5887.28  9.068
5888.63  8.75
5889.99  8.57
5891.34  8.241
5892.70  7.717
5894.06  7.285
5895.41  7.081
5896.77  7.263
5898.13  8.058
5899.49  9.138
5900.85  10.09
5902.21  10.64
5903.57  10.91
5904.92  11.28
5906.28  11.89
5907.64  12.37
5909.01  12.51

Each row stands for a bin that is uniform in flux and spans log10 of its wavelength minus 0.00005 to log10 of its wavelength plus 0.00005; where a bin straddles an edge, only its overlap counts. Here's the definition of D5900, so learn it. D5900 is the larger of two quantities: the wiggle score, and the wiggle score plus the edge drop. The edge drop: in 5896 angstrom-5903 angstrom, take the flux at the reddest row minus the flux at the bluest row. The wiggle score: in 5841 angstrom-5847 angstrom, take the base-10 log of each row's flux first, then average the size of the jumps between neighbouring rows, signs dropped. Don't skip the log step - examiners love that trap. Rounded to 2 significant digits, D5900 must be 3.4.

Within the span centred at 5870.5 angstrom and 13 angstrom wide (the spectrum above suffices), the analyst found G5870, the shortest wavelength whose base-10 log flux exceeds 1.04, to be 5864.28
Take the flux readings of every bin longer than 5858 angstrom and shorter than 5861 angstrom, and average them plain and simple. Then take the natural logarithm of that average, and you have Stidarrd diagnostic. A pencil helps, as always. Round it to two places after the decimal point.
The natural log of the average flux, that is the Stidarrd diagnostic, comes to 2.83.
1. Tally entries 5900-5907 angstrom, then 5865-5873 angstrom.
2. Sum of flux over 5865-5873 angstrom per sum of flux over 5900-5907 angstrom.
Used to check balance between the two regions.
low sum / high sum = 1.68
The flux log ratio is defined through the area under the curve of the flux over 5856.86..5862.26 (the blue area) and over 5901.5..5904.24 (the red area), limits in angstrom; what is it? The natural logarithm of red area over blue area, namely -1.1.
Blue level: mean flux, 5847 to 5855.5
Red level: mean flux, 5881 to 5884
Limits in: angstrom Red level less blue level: -5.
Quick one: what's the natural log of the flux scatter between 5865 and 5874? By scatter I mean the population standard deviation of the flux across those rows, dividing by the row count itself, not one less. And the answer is -0.1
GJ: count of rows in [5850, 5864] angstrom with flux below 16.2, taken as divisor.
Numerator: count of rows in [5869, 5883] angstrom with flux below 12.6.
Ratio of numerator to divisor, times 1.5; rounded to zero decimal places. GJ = 1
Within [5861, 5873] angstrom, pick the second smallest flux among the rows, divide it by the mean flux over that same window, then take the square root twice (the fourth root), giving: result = 0.979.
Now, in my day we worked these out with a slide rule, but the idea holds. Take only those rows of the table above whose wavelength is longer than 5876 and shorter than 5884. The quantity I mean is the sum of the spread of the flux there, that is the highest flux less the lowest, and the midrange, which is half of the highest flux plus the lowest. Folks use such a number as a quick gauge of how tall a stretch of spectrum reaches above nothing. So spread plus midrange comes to 15.0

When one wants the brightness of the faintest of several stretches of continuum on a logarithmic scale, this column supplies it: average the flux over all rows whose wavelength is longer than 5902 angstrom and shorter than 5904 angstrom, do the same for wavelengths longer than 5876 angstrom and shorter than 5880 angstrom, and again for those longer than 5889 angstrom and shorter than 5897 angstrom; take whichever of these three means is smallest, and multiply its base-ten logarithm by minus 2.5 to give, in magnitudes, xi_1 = -2.22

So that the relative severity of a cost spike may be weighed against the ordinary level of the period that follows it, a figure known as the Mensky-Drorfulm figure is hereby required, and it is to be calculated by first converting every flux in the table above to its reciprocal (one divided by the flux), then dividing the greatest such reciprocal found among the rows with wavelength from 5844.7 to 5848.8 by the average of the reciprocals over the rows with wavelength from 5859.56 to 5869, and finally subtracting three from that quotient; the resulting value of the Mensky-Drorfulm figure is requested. -2.14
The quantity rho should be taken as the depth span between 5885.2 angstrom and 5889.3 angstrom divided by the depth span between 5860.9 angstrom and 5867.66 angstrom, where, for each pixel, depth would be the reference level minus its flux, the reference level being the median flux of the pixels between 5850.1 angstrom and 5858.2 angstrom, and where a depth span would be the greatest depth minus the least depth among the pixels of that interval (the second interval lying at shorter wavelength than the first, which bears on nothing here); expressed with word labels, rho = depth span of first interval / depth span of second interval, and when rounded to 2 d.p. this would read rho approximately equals 1.89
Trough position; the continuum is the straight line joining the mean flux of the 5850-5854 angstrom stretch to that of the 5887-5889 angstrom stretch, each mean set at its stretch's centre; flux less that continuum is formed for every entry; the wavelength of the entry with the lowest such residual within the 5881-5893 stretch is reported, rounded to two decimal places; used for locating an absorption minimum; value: 5892.70 angstrom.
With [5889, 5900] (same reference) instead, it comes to 5894.06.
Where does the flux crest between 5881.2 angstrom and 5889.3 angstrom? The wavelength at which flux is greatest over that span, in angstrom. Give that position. 5881.86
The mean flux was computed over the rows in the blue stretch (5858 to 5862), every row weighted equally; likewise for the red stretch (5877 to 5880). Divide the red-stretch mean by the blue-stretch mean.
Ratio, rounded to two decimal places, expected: 0.78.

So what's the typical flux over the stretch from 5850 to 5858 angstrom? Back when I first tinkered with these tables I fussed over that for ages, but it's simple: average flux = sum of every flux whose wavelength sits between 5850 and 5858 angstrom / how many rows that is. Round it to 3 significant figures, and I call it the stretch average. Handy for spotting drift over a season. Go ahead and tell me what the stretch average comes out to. 16.5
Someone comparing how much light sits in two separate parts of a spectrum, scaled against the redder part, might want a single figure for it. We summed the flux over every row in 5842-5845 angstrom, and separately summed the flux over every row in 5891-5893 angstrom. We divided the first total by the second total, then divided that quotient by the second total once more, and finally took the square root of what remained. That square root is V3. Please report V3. 0.44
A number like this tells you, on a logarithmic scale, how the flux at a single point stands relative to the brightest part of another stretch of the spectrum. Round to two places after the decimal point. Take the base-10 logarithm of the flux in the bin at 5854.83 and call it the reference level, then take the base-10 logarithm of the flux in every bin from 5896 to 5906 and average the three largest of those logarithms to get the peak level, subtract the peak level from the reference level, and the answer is 0.18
